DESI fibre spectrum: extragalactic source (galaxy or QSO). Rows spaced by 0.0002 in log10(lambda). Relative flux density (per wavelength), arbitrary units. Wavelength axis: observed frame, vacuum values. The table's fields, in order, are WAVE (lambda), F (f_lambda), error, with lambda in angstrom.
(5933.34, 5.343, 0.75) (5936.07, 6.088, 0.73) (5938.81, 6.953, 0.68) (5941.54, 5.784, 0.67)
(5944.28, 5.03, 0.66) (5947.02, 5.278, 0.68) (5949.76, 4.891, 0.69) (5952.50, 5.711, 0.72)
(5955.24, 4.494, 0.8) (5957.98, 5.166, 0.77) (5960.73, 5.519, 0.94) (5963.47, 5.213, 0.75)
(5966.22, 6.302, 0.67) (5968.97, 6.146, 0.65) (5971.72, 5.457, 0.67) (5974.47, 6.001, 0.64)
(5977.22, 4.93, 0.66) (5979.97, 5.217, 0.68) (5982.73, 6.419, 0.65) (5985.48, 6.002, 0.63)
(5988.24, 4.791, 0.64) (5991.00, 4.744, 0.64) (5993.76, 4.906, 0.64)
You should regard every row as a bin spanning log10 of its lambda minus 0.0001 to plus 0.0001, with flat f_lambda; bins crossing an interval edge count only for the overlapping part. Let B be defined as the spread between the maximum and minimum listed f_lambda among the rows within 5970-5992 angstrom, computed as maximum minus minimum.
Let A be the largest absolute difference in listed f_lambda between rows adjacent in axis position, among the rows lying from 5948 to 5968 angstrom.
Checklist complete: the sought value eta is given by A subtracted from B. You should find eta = 0.46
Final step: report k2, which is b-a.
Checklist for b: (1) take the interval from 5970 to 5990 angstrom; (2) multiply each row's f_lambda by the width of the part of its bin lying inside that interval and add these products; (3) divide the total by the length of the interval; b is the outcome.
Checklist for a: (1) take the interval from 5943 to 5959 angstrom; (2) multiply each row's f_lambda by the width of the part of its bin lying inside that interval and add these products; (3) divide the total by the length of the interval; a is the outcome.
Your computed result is 0.4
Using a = 5.1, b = 5.54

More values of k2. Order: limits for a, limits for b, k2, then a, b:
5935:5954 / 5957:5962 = -0.3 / 5.7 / 5.35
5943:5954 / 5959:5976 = 0.5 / 5.2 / 5.75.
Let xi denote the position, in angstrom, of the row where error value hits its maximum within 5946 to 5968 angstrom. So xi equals 5960.73 angstrom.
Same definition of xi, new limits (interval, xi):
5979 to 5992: 5979.97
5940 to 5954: 5952.50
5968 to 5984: 5979.97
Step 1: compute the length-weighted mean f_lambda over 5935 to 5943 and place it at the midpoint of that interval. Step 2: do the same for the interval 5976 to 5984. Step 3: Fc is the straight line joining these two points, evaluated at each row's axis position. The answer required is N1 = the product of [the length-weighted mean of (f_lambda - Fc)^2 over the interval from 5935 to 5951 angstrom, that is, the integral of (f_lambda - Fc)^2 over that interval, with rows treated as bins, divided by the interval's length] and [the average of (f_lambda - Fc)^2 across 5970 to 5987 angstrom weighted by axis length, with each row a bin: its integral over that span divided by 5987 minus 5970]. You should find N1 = 0.22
